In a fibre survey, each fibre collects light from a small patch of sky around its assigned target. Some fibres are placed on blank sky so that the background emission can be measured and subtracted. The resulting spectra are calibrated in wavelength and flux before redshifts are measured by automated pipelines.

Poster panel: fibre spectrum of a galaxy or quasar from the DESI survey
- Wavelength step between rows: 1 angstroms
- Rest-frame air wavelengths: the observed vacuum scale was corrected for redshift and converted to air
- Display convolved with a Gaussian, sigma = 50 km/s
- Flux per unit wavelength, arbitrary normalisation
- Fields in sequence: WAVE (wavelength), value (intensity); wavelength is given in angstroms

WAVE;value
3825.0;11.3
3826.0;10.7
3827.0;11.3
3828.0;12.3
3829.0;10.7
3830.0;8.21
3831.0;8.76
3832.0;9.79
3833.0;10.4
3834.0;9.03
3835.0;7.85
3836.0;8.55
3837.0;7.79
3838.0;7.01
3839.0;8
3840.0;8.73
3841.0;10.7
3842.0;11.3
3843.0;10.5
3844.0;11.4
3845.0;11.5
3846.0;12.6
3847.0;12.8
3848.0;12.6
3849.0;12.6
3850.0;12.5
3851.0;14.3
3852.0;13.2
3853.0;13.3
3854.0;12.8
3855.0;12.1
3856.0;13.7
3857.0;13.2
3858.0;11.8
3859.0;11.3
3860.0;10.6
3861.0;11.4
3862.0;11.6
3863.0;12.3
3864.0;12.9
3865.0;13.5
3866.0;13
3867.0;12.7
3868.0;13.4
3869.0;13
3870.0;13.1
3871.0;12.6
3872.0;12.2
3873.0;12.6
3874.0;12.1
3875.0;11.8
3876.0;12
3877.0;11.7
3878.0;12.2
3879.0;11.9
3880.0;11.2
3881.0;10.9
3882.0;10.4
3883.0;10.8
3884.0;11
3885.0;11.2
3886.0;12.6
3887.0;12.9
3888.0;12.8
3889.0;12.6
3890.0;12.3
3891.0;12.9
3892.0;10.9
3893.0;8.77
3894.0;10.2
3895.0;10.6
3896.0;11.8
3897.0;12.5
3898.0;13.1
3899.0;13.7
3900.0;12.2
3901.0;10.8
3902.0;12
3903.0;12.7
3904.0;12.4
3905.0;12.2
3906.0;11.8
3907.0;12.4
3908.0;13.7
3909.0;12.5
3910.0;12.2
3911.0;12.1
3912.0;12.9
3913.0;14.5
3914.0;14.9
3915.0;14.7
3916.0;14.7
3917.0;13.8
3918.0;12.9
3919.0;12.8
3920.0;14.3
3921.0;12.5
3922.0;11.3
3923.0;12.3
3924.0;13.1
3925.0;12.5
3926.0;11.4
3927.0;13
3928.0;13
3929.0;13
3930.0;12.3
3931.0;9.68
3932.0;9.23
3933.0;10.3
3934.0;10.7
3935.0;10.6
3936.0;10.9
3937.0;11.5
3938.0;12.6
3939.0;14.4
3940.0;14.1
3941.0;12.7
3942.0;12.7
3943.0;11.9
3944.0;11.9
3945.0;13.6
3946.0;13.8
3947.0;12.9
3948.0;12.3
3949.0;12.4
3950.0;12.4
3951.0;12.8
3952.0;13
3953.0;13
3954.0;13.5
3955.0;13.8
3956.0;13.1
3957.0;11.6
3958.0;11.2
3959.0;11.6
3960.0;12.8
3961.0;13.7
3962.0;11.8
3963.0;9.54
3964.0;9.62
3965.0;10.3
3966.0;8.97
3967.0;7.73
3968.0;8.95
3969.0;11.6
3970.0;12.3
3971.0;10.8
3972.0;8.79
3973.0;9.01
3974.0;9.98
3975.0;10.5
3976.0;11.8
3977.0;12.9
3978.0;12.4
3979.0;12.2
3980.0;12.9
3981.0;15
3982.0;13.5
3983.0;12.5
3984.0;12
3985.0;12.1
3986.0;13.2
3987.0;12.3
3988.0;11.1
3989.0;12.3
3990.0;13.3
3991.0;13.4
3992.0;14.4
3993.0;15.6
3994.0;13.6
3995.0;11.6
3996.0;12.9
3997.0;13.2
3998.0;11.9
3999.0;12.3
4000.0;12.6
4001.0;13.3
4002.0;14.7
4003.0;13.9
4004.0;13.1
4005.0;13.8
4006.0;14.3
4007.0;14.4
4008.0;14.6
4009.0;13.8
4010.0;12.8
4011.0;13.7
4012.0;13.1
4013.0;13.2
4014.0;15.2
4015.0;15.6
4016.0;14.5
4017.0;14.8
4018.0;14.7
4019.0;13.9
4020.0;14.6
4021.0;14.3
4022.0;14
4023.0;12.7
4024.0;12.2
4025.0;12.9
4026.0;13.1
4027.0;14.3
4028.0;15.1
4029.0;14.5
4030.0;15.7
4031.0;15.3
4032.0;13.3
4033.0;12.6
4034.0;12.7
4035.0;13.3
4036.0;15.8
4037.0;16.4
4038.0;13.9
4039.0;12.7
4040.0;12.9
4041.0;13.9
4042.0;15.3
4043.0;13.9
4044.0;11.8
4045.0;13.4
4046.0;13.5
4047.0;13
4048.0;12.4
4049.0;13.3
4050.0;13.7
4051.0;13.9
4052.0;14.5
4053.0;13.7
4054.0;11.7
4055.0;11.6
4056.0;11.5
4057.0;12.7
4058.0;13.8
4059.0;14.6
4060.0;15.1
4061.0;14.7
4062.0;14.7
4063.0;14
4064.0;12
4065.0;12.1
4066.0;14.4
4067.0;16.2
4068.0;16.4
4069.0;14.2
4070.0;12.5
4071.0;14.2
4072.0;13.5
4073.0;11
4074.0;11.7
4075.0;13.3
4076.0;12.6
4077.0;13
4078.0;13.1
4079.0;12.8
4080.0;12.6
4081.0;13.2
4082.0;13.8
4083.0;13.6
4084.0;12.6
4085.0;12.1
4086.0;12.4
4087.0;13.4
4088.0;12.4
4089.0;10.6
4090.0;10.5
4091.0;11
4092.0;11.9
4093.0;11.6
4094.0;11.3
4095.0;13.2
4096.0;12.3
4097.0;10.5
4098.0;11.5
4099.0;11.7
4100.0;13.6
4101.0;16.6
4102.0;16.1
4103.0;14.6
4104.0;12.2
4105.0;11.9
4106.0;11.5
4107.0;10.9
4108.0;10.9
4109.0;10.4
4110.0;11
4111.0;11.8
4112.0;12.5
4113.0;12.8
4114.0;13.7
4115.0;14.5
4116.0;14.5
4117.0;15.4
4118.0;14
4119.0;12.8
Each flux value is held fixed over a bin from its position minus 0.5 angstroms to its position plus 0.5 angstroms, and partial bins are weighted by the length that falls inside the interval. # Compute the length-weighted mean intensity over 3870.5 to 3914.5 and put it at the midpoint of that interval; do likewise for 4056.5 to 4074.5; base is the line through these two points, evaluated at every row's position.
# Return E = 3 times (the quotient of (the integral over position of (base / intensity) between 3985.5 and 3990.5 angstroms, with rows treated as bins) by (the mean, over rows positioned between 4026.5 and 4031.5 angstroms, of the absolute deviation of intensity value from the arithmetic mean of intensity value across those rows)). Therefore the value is 34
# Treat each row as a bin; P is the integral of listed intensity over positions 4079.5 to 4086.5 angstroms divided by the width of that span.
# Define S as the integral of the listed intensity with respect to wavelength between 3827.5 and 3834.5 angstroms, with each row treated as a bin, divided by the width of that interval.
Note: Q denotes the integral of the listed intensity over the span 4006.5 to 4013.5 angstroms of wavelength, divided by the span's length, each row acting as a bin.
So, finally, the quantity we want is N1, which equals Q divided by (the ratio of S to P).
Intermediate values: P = 12.9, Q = 13.7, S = 10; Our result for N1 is 18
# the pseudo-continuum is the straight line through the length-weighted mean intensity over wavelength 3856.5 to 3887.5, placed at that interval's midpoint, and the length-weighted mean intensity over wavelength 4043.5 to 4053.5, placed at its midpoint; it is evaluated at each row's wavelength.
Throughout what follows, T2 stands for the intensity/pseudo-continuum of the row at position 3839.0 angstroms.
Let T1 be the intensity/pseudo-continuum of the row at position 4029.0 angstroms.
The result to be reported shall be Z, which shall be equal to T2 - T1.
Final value -0.42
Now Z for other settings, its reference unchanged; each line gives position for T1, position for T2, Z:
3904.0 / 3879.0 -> -0.03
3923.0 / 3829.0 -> -0.08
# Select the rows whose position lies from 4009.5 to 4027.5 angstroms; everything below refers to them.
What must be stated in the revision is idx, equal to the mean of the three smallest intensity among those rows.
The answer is 12.6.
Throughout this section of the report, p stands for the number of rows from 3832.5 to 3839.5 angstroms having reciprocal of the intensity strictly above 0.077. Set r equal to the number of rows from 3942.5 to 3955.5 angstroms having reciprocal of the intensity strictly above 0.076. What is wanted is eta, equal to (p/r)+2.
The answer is 2.8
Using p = 7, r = 9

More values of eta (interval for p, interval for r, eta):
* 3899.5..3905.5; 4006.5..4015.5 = 5.0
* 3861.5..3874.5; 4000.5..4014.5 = 4.7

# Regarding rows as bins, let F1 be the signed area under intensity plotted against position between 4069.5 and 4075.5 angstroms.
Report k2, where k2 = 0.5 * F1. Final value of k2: 38.1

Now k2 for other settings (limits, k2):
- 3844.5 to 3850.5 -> 37.3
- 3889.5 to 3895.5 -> 32.8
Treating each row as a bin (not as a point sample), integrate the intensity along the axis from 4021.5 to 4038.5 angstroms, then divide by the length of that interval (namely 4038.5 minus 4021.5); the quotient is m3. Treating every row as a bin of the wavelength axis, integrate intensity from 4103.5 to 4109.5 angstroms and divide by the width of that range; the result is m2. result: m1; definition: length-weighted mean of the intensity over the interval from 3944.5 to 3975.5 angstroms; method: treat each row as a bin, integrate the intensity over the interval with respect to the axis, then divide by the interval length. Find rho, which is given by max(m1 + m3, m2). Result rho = 25.5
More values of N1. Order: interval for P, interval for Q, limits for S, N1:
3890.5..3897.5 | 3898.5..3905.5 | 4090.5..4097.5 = 12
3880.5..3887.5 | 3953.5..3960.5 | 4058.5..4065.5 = 10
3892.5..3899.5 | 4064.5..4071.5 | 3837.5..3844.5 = 17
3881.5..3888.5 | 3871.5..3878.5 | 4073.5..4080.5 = 11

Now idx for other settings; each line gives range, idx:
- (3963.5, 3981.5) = 8.5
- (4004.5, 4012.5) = 13.2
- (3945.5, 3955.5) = 12.4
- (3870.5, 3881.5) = 11.3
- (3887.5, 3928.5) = 9.9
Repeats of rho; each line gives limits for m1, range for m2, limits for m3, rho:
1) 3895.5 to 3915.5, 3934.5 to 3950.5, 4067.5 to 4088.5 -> 25.8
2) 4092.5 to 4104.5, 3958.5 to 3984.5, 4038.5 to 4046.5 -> 26.4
